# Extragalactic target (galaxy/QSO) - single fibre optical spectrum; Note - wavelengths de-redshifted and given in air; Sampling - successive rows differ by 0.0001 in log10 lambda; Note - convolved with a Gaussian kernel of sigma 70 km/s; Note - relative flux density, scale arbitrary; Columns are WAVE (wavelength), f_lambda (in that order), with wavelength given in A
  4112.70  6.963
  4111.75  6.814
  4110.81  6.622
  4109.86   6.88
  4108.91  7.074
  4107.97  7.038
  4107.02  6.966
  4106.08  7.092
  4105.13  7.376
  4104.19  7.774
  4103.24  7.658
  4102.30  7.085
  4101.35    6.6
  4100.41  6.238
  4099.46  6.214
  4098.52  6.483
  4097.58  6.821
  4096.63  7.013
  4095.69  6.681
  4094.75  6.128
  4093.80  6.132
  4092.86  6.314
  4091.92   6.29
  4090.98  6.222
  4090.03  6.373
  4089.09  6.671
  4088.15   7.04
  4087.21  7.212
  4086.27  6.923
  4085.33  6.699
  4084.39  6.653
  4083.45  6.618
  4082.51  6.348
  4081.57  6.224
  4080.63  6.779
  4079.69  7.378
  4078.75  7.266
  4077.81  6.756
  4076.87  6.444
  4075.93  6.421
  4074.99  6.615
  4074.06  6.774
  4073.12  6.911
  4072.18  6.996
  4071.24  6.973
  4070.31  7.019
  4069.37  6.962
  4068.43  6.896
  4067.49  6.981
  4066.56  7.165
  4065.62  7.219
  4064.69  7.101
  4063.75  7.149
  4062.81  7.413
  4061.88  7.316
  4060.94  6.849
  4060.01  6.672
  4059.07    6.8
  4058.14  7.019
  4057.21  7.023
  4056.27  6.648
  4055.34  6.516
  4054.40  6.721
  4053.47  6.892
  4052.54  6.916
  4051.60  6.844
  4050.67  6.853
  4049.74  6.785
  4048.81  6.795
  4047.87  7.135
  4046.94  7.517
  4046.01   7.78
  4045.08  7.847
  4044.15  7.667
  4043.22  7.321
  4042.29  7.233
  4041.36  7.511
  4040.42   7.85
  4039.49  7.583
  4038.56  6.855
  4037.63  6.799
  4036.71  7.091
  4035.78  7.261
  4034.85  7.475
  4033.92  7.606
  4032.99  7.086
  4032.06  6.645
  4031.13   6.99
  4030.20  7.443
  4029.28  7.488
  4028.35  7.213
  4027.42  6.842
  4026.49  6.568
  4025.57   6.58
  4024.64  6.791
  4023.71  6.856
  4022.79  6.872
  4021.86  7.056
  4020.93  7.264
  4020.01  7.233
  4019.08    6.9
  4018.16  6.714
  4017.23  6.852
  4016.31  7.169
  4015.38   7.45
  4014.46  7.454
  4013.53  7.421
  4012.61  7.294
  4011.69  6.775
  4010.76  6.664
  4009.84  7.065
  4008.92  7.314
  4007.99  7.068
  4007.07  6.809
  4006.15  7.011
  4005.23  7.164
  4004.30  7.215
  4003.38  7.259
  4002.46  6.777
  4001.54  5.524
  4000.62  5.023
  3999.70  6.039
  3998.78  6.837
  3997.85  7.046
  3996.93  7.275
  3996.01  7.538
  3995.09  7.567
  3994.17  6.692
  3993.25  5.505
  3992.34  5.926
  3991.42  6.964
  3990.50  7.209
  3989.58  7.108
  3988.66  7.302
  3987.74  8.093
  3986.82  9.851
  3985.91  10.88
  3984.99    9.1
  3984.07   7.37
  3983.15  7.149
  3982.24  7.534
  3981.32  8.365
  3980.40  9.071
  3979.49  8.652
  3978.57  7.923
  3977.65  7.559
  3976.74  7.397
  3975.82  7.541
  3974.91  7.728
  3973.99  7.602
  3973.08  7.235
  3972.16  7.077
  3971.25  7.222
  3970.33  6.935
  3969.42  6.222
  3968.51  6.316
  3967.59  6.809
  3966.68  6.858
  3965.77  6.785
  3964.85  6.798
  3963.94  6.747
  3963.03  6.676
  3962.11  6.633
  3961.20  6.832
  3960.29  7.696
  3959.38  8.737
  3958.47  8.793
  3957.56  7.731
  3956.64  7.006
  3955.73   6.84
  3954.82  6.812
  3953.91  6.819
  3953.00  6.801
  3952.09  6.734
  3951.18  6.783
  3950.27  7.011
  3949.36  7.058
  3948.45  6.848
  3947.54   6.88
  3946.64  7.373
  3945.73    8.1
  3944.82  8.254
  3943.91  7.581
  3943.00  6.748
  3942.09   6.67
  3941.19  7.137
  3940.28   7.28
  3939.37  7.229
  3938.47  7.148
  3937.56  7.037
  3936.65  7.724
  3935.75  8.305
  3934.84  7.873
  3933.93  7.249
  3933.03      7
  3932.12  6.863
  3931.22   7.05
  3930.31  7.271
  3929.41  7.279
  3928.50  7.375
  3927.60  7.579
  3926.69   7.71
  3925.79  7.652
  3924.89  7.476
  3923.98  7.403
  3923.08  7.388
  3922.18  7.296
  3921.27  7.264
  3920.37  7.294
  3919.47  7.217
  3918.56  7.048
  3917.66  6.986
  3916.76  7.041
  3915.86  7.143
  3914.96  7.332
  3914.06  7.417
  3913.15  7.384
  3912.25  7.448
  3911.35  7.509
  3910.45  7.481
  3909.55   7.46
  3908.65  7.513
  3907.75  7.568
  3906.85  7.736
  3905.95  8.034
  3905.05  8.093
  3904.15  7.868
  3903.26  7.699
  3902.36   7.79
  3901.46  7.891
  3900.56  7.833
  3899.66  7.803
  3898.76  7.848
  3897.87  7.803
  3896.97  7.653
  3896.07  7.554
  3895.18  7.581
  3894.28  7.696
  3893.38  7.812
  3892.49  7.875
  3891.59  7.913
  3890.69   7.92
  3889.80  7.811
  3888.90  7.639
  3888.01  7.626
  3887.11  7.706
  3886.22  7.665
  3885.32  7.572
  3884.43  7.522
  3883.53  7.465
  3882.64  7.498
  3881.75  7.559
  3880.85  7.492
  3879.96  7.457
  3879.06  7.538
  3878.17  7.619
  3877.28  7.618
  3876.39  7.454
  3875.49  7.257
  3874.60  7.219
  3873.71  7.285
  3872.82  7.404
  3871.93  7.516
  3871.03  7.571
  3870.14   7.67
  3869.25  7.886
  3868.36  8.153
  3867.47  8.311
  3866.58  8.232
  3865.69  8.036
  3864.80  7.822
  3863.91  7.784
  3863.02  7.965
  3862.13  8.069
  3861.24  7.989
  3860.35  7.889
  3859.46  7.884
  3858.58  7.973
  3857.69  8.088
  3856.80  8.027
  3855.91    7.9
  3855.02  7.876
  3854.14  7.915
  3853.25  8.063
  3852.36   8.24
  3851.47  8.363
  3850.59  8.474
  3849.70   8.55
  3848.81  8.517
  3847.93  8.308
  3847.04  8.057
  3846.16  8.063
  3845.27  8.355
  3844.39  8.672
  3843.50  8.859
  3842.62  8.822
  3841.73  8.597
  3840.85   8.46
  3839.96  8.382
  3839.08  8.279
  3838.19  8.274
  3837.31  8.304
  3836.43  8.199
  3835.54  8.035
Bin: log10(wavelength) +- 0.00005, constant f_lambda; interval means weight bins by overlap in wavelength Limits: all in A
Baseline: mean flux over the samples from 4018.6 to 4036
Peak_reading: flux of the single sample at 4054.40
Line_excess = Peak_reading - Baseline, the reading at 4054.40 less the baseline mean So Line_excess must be -0.3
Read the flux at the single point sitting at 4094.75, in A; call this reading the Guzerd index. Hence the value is 6.128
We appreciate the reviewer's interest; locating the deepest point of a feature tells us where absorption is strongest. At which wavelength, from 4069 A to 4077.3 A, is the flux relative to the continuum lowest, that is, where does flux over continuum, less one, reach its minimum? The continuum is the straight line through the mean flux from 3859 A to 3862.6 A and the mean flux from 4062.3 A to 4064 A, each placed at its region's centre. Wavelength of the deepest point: 4075.93 A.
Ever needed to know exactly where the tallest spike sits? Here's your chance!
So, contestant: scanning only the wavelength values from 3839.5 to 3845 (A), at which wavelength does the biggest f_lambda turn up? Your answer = 3843.50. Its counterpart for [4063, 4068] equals 4065.62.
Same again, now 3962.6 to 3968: 3966.68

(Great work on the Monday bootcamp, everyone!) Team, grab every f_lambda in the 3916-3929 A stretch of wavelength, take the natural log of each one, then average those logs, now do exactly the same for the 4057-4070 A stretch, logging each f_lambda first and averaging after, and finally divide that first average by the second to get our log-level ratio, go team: 1.02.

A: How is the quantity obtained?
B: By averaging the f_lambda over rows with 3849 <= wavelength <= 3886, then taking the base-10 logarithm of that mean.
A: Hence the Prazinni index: 0.893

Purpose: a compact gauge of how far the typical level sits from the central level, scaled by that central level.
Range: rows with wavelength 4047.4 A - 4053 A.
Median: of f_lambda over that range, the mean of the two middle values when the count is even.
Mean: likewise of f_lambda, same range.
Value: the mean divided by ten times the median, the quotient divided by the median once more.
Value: 0.0147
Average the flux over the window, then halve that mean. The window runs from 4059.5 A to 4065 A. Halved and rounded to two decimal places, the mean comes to 3.54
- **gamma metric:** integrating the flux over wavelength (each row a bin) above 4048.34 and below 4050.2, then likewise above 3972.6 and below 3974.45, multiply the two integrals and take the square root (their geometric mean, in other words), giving 13.1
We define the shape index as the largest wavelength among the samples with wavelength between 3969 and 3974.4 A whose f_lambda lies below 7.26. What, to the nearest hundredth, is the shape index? 3973.08 A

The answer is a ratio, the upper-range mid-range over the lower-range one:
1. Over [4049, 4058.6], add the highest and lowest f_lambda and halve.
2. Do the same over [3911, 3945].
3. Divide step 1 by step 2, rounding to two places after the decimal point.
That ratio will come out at 0.90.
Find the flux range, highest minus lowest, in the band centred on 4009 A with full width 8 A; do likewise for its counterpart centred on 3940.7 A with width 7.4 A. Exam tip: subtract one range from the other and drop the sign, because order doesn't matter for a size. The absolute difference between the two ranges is 0.26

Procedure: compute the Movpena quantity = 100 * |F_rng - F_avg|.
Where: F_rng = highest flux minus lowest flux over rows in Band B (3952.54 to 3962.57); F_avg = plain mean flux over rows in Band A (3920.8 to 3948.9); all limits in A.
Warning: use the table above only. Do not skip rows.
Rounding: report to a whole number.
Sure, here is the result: 520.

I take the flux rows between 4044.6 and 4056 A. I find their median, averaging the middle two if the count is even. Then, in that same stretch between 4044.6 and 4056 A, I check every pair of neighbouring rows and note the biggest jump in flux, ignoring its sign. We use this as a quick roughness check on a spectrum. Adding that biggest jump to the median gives 7.3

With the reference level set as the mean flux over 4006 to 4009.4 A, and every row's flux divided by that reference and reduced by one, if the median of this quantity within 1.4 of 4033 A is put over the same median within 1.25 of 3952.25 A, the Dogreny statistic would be -0.1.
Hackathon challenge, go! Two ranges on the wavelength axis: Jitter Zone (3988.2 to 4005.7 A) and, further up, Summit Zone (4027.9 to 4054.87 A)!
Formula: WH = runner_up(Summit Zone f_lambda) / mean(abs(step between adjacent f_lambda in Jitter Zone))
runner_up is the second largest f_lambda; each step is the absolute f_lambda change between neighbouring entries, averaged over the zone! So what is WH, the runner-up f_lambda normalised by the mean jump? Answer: 16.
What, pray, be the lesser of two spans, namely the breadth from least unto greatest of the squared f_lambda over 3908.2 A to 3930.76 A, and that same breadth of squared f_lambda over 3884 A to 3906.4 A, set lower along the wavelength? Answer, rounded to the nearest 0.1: 8.9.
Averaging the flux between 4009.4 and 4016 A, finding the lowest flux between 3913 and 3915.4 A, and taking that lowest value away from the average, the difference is -0.17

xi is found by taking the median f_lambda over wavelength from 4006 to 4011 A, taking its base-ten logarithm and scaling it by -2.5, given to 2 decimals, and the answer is -2.12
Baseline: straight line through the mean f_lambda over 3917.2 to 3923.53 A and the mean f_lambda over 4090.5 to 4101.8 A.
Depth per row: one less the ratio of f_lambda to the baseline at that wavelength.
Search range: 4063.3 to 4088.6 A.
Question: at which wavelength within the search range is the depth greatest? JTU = 4081.57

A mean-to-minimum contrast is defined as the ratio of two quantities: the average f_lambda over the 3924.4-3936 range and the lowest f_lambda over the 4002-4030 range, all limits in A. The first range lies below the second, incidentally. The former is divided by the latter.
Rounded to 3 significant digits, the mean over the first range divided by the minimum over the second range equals 1.13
